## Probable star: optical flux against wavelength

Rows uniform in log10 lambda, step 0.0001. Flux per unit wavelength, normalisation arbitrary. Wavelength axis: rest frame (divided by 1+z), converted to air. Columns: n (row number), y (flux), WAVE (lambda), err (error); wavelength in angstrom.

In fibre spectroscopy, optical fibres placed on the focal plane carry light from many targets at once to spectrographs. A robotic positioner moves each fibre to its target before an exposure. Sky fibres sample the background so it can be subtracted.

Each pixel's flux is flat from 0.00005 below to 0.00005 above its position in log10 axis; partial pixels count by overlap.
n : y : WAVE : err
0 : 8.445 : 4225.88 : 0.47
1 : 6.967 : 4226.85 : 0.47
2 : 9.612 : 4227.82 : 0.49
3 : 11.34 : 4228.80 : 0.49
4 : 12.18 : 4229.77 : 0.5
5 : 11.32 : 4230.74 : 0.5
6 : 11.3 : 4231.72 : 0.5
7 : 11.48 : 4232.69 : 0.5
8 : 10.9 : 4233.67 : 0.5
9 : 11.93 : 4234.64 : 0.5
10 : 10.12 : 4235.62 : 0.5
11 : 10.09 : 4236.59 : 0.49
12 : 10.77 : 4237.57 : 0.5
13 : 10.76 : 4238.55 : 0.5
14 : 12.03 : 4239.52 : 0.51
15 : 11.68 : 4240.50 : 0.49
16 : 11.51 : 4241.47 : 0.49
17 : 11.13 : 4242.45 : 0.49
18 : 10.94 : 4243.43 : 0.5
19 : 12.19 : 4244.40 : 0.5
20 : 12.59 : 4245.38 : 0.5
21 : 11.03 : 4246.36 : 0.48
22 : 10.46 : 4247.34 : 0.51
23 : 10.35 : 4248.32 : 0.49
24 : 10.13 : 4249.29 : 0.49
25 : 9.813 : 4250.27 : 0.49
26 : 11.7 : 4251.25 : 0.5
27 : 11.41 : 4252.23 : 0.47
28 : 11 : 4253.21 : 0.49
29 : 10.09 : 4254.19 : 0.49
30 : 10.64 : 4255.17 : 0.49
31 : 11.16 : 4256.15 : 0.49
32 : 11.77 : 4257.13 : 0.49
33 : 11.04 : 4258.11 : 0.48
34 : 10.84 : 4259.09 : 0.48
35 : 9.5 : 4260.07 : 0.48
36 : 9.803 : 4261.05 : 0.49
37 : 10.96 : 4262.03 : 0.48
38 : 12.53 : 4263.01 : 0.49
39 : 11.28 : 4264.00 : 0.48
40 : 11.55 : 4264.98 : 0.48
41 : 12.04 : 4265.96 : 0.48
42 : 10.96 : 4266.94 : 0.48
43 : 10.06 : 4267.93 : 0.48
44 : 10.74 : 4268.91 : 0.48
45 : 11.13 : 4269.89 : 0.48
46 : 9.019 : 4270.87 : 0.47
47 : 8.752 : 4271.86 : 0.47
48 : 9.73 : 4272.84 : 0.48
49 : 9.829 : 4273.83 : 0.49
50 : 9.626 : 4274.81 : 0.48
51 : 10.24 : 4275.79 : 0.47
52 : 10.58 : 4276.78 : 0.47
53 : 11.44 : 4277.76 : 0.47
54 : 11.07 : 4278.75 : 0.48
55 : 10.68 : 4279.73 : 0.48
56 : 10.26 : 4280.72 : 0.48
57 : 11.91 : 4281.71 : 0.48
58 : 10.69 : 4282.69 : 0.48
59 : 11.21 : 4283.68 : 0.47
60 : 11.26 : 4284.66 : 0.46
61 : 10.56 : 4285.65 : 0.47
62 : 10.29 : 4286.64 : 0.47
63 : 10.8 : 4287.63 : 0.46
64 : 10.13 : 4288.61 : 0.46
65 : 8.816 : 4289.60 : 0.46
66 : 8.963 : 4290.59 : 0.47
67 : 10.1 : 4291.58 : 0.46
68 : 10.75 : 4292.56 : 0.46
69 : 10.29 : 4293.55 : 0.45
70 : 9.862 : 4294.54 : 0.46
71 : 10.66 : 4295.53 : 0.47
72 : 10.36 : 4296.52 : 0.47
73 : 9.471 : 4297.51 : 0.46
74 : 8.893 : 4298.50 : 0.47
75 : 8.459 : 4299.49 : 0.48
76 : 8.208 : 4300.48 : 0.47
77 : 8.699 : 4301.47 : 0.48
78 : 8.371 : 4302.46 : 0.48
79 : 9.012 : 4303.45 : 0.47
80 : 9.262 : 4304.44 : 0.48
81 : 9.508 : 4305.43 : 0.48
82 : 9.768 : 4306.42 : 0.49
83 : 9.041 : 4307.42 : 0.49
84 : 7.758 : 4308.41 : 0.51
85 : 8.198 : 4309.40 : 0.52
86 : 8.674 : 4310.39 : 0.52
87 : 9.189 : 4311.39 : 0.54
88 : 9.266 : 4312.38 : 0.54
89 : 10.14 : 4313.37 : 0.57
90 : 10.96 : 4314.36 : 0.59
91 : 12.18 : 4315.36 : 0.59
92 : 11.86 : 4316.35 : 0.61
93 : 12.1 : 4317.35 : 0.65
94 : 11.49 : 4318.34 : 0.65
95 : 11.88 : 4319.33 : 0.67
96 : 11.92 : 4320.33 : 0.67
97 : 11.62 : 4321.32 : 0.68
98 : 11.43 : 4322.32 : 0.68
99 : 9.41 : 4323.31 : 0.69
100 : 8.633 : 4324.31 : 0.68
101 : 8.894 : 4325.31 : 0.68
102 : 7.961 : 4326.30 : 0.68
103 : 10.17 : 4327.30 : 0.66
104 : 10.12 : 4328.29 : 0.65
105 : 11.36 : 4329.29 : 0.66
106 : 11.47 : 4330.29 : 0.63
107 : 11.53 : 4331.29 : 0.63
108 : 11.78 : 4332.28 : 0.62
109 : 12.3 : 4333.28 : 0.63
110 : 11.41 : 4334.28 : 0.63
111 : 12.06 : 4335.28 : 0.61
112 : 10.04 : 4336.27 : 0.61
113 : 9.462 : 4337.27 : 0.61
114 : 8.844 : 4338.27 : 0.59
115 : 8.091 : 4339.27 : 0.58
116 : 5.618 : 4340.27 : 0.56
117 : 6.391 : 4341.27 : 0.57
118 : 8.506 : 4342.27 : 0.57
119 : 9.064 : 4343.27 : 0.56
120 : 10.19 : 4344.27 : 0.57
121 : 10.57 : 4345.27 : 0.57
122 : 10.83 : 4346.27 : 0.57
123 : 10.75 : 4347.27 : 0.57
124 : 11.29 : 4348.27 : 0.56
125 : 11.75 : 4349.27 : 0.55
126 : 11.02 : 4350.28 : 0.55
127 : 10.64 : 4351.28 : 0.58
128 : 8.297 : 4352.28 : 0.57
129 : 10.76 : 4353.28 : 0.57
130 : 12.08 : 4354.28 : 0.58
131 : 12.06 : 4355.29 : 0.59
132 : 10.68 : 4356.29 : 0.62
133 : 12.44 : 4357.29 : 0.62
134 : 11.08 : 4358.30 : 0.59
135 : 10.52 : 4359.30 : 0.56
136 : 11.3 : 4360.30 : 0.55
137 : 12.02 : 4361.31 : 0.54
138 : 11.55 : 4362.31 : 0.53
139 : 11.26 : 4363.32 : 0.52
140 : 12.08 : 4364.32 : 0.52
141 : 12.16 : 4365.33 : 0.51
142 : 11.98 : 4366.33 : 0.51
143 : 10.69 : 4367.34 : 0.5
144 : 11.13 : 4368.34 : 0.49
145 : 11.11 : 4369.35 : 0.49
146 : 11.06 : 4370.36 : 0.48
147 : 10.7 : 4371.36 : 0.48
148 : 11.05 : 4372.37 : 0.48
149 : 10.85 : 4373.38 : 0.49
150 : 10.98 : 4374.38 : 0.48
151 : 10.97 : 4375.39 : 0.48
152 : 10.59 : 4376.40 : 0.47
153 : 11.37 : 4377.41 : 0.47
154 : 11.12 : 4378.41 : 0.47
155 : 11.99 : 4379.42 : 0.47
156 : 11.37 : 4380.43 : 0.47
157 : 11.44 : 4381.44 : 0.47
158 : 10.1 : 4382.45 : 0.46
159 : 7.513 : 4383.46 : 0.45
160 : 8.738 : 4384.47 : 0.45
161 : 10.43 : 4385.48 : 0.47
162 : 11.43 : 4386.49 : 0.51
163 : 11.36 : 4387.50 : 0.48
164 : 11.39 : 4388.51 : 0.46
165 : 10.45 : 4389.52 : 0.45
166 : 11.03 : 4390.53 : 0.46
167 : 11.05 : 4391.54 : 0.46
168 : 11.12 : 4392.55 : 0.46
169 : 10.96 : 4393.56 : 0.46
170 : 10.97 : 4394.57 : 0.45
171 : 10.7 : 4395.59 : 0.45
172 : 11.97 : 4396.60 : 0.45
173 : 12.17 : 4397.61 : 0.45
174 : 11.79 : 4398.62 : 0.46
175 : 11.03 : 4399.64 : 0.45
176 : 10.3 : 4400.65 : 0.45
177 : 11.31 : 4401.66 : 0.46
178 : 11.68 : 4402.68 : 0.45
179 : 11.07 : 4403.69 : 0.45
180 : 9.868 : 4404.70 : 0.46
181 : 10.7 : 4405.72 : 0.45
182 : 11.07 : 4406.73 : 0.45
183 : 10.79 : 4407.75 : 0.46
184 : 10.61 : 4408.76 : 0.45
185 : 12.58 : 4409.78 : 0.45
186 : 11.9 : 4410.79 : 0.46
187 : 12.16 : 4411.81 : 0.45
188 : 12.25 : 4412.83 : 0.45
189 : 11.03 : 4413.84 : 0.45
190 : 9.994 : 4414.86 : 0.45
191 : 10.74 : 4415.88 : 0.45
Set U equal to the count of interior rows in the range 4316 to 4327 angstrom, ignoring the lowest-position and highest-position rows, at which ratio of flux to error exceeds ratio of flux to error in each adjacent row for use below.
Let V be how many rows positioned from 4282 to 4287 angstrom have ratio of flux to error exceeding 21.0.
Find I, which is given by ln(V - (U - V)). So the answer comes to 2.1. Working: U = 2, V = 5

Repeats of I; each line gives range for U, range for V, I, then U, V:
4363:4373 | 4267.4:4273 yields 0.0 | 3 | 2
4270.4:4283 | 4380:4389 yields 2.4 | 3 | 7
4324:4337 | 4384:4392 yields 2.4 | 3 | 7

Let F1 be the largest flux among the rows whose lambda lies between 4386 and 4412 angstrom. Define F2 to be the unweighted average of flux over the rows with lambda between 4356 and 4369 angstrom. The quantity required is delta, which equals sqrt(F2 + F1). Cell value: 4.90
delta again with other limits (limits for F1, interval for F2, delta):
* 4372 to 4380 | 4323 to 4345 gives 4.66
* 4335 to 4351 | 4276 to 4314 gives 4.68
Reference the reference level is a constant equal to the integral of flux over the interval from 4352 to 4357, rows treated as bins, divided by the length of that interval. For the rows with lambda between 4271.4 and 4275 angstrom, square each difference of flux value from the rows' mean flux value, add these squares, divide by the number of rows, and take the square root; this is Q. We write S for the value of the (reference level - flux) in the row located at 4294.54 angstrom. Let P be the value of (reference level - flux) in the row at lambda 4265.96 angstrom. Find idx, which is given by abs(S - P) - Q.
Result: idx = 1.7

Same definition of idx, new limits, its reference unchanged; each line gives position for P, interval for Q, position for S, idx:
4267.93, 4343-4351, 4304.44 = 0.0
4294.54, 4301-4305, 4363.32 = 1.1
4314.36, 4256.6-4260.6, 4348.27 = -0.5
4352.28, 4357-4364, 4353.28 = 1.9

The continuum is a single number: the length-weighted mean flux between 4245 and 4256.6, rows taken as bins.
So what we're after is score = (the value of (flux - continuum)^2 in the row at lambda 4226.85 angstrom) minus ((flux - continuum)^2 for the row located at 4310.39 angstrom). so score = 10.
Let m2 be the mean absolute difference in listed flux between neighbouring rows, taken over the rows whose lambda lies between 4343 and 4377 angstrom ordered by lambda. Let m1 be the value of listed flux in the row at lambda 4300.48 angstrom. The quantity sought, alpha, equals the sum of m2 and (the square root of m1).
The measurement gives 3.52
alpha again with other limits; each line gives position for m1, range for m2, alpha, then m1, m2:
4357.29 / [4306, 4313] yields 4.11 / 12.44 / 0.59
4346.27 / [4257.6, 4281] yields 4.00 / 10.83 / 0.71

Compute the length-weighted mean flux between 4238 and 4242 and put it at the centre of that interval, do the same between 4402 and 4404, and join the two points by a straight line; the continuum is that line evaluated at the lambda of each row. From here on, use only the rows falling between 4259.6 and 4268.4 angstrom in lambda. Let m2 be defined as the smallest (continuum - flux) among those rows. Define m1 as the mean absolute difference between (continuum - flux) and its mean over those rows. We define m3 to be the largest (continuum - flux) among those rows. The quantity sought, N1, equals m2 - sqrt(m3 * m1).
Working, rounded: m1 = 0.8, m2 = -1.1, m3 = 2.0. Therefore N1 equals -2.3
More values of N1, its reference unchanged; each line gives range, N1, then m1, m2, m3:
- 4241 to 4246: -1.7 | 0.6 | -1.1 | 0.5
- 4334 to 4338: -2.0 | 1.0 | -0.6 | 2.0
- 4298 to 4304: 1.5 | 0.3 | 2.4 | 3.2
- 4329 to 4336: -1.0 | 0.3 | -0.9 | 0.1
